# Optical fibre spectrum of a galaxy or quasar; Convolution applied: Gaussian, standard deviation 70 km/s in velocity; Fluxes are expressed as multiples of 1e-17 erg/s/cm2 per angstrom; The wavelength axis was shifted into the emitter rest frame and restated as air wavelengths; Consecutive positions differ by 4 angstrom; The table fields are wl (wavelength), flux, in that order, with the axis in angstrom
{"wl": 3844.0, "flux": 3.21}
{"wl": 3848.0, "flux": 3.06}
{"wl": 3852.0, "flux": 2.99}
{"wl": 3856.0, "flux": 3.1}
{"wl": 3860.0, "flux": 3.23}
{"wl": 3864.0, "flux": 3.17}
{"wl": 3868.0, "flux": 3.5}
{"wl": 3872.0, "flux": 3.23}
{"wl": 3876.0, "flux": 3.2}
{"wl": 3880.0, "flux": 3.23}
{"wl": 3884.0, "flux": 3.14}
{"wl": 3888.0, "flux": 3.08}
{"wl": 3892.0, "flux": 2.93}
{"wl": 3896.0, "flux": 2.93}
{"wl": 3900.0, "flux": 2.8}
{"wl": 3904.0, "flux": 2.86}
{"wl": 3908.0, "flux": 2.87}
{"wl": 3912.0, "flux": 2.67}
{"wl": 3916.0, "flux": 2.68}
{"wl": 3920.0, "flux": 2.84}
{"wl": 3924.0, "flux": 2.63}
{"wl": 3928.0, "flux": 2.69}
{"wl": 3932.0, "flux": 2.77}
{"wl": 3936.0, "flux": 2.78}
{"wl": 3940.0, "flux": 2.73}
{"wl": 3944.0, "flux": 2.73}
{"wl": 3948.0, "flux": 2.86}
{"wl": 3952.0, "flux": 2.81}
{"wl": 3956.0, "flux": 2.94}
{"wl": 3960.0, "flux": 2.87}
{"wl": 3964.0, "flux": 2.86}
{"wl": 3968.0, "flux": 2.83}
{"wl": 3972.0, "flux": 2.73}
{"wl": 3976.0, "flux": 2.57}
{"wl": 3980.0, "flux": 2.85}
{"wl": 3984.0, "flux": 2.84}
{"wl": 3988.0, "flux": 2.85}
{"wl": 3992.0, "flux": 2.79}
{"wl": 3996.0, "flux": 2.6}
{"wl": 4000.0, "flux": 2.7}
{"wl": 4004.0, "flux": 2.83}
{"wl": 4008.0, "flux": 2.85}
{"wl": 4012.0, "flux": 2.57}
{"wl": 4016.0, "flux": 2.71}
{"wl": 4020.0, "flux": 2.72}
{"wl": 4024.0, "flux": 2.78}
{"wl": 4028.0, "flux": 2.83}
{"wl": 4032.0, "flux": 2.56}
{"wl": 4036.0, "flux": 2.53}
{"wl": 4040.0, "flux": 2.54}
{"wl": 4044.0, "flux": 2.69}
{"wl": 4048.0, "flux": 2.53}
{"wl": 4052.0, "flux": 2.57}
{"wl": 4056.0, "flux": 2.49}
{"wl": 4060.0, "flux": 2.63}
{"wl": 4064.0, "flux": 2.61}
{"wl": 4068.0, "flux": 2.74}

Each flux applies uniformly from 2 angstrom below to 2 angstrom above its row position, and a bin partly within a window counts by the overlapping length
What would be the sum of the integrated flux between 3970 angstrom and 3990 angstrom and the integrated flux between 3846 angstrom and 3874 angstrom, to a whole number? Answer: 144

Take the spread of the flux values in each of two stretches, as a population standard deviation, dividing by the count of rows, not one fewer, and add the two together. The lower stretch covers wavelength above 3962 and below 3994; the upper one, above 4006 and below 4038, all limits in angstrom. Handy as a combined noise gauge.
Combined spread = 0.21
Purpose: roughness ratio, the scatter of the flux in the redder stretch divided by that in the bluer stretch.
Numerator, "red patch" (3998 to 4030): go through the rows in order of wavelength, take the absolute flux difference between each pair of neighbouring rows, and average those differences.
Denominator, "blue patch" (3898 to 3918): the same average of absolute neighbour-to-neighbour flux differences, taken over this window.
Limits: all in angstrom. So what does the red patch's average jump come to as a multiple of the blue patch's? 1.41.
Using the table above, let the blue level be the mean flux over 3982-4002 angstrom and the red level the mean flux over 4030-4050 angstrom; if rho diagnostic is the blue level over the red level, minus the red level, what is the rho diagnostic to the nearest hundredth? -1.50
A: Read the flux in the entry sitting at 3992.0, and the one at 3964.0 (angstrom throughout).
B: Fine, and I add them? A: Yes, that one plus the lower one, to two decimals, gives 5.65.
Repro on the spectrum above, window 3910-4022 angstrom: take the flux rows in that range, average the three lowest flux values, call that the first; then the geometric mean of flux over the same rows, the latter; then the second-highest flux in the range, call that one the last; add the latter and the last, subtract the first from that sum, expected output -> 3.05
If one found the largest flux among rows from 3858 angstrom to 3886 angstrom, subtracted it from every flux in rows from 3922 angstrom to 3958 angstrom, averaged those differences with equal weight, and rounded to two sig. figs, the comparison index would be -0.73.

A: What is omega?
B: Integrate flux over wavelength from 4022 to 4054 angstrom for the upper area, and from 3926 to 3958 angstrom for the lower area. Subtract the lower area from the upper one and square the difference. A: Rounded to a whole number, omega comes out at 26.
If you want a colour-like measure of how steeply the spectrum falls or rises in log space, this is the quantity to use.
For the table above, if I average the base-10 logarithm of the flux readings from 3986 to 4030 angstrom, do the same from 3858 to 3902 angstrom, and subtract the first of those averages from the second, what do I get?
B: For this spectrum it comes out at 0.06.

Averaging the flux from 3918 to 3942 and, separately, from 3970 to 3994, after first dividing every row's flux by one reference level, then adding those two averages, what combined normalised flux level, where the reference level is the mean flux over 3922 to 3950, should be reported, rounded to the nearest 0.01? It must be 2.01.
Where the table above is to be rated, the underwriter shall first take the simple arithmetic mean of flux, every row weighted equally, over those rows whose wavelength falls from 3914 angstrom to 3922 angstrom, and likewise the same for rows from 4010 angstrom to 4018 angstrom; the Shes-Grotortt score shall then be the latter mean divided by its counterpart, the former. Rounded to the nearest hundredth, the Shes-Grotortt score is 0.96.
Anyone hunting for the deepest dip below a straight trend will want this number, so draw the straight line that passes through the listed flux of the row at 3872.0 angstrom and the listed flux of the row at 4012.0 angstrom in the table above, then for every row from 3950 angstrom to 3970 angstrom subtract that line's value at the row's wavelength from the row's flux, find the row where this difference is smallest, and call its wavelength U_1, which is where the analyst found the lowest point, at 3952.0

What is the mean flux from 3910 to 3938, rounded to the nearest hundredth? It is 2.72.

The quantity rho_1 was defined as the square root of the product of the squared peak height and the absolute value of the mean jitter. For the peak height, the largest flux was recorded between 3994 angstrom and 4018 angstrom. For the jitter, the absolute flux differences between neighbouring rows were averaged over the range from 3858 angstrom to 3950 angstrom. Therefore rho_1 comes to 0.89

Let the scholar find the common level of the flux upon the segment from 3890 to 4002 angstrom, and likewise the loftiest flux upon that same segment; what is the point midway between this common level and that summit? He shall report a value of 2.86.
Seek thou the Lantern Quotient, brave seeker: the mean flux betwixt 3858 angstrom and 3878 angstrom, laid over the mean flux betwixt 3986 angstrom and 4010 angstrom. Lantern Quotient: 1.18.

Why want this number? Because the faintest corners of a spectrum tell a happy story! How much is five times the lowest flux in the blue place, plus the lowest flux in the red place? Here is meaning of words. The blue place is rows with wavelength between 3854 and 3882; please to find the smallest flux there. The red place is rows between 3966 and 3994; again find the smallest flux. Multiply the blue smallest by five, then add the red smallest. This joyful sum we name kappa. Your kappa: 18.1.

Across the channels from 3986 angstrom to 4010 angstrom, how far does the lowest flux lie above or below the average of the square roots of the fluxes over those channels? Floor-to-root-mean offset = 0.94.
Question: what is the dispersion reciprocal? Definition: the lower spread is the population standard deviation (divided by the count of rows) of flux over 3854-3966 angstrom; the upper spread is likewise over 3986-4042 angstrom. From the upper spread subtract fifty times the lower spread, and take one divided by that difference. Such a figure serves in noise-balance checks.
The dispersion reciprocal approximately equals -0.09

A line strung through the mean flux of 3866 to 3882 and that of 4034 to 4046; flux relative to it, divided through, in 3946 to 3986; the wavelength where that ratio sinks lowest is 3976.0 angstrom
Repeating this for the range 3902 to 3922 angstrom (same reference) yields 3912.0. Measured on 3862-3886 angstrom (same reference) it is 3864.0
